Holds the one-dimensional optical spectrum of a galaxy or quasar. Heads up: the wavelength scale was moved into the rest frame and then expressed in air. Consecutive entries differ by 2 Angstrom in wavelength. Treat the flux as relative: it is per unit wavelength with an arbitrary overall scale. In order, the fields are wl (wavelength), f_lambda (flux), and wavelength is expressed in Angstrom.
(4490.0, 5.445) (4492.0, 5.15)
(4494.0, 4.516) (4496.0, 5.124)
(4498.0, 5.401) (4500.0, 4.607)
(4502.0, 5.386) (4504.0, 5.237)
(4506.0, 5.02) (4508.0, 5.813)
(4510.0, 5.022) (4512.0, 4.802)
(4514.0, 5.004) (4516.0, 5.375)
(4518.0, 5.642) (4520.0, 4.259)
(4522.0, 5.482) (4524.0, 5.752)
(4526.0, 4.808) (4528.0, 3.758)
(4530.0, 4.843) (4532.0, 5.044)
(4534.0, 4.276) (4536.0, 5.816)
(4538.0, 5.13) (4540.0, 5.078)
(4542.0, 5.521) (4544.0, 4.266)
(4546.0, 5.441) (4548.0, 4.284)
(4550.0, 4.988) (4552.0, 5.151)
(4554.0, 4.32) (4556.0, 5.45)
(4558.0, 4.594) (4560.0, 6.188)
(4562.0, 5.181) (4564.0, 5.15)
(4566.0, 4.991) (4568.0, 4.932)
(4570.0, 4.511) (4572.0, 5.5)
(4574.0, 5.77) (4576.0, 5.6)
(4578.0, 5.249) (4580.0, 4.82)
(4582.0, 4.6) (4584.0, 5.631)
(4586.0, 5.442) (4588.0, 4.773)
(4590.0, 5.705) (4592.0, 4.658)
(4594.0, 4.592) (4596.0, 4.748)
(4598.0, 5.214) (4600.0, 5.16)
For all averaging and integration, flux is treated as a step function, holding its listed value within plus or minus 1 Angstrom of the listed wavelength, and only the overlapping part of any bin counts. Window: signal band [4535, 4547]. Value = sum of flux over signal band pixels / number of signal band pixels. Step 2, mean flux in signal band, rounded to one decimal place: 5.2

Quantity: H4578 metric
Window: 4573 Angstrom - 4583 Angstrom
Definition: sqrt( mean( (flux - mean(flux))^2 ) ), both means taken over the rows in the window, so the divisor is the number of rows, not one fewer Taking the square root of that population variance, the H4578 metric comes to 0.45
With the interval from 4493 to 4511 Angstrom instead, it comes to 0.38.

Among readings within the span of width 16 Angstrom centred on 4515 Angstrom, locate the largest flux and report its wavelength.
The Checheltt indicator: 4508.0 Angstrom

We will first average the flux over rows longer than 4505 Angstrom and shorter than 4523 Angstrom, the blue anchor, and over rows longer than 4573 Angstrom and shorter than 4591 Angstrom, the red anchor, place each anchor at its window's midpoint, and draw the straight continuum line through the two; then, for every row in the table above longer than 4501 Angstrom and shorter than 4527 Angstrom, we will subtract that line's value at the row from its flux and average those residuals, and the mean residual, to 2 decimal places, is 0.04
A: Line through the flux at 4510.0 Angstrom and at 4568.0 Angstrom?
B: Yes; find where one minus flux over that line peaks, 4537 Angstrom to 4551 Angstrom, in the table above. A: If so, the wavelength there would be 4544.0 Angstrom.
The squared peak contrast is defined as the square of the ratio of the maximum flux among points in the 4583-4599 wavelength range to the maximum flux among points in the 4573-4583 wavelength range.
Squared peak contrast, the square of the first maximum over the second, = 0.98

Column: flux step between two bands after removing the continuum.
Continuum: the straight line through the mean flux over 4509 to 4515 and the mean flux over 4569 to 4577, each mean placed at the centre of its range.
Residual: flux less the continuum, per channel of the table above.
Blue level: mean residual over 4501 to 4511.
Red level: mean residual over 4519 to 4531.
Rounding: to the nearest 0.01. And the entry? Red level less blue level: -0.60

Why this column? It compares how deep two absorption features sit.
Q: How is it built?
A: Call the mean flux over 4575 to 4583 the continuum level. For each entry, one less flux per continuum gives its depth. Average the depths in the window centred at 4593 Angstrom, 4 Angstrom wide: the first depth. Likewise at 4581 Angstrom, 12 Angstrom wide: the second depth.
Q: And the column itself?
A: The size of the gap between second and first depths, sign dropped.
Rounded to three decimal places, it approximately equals 0.118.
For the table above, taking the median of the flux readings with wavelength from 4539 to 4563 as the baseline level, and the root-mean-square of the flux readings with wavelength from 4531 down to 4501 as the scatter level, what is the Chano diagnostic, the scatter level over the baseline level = 1.00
